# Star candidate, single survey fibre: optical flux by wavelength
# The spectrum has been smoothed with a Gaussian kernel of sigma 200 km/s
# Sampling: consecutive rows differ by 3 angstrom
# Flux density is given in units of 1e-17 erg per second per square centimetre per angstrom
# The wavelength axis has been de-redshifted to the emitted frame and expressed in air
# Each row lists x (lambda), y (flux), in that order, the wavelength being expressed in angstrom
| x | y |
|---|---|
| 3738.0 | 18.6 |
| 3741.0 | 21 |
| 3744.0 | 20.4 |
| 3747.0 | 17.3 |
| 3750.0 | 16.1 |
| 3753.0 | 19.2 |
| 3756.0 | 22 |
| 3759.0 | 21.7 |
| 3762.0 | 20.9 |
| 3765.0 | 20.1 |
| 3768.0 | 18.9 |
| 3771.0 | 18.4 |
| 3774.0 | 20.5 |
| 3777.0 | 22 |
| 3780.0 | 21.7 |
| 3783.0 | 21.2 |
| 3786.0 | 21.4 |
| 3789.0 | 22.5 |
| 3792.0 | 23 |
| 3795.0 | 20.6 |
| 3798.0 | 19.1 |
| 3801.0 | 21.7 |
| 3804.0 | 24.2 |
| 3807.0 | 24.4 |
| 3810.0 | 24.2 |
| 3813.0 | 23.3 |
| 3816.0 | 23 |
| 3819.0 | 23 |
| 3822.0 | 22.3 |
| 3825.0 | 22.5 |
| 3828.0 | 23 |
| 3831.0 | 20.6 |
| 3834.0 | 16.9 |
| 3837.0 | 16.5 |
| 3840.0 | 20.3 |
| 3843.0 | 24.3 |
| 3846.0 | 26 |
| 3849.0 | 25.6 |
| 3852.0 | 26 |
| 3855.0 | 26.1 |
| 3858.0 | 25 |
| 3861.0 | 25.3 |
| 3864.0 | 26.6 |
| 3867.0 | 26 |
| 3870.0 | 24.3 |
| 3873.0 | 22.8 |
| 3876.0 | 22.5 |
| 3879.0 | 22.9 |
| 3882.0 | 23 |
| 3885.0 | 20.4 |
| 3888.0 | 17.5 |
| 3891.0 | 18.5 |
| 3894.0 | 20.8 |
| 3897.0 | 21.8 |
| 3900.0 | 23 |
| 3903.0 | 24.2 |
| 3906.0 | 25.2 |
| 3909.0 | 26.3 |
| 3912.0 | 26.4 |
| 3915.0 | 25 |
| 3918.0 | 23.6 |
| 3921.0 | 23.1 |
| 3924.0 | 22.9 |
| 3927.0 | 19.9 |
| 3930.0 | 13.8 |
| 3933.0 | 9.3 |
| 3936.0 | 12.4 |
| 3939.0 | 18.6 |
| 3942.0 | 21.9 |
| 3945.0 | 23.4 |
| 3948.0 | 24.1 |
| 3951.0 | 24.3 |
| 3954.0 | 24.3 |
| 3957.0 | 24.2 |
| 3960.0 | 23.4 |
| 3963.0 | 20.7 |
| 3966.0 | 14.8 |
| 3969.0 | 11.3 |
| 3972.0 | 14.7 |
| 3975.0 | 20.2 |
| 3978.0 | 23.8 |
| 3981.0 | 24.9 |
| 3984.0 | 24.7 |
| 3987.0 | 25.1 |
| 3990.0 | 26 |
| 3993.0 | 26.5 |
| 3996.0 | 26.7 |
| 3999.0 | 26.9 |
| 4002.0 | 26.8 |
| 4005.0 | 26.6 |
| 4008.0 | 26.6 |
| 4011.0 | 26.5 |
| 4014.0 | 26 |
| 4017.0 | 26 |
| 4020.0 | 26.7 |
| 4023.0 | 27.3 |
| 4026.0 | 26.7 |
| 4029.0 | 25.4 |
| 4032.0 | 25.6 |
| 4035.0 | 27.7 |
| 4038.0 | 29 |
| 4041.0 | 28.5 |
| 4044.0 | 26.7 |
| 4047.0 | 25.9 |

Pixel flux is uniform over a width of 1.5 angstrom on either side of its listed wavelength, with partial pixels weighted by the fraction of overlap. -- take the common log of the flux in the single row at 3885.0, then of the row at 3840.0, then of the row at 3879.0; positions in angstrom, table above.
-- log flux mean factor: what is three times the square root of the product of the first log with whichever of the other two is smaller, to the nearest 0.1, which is 3.9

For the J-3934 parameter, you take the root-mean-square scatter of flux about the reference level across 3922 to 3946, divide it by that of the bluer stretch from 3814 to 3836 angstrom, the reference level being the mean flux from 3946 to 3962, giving 2.5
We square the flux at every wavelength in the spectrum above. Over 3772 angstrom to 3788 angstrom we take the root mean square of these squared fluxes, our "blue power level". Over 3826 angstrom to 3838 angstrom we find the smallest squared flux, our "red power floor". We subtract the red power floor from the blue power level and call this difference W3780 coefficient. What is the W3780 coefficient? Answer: 185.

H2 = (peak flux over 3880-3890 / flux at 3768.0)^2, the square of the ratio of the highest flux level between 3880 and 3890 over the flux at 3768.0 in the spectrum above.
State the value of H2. 1.48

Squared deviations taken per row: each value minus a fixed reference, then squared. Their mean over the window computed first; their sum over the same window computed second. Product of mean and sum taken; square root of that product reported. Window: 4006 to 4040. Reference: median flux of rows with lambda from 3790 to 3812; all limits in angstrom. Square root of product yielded 48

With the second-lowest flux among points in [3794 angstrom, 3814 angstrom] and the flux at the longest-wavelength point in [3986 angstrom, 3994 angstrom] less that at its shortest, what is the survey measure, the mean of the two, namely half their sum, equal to 11.0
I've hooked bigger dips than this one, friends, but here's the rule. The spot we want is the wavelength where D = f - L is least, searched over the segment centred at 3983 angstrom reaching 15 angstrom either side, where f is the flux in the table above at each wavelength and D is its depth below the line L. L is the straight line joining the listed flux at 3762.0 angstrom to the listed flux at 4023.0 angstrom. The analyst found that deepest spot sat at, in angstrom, 3969.0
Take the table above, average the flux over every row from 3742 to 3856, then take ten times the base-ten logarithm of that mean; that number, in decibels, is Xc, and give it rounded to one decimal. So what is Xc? 13.3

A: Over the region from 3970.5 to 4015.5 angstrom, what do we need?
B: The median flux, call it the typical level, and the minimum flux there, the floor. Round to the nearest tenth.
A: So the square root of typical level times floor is 19.5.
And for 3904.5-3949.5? 14.7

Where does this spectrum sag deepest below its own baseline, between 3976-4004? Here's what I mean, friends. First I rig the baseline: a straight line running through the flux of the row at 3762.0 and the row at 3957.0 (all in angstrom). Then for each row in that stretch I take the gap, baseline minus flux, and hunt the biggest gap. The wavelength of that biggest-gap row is 3978.0 angstrom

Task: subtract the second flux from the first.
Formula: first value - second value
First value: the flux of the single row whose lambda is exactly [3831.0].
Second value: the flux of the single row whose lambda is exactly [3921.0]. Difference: -2.5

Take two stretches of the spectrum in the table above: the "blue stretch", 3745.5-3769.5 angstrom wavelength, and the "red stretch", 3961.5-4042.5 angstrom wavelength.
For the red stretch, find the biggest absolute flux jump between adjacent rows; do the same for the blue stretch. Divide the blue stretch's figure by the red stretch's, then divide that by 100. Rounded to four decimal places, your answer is 0.0053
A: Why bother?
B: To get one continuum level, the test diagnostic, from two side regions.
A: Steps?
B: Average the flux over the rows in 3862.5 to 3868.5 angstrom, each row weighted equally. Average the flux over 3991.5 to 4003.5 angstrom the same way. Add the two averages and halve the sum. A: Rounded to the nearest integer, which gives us 27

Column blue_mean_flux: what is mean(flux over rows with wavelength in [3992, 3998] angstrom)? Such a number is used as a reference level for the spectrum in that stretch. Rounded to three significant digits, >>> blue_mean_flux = 26.6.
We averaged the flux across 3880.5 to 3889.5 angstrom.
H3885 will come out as 20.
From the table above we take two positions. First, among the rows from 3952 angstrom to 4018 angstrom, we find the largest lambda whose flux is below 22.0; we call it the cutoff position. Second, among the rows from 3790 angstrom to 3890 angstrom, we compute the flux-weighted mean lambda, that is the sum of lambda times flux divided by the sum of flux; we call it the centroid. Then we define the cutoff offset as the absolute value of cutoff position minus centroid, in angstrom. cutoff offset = 134.6 angstrom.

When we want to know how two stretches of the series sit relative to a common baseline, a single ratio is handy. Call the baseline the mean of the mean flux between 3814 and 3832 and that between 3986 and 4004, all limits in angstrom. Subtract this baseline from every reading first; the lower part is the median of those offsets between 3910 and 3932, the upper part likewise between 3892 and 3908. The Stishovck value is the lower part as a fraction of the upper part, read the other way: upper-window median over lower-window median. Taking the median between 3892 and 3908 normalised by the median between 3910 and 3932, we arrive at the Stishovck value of 1.1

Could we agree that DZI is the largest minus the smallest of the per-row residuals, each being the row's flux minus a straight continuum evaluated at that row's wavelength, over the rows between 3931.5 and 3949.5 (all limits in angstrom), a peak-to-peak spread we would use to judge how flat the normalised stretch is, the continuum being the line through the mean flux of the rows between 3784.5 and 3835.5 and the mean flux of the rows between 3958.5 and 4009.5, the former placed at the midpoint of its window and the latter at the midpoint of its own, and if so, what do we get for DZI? 15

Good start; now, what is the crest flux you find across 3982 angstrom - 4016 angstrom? 26.9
